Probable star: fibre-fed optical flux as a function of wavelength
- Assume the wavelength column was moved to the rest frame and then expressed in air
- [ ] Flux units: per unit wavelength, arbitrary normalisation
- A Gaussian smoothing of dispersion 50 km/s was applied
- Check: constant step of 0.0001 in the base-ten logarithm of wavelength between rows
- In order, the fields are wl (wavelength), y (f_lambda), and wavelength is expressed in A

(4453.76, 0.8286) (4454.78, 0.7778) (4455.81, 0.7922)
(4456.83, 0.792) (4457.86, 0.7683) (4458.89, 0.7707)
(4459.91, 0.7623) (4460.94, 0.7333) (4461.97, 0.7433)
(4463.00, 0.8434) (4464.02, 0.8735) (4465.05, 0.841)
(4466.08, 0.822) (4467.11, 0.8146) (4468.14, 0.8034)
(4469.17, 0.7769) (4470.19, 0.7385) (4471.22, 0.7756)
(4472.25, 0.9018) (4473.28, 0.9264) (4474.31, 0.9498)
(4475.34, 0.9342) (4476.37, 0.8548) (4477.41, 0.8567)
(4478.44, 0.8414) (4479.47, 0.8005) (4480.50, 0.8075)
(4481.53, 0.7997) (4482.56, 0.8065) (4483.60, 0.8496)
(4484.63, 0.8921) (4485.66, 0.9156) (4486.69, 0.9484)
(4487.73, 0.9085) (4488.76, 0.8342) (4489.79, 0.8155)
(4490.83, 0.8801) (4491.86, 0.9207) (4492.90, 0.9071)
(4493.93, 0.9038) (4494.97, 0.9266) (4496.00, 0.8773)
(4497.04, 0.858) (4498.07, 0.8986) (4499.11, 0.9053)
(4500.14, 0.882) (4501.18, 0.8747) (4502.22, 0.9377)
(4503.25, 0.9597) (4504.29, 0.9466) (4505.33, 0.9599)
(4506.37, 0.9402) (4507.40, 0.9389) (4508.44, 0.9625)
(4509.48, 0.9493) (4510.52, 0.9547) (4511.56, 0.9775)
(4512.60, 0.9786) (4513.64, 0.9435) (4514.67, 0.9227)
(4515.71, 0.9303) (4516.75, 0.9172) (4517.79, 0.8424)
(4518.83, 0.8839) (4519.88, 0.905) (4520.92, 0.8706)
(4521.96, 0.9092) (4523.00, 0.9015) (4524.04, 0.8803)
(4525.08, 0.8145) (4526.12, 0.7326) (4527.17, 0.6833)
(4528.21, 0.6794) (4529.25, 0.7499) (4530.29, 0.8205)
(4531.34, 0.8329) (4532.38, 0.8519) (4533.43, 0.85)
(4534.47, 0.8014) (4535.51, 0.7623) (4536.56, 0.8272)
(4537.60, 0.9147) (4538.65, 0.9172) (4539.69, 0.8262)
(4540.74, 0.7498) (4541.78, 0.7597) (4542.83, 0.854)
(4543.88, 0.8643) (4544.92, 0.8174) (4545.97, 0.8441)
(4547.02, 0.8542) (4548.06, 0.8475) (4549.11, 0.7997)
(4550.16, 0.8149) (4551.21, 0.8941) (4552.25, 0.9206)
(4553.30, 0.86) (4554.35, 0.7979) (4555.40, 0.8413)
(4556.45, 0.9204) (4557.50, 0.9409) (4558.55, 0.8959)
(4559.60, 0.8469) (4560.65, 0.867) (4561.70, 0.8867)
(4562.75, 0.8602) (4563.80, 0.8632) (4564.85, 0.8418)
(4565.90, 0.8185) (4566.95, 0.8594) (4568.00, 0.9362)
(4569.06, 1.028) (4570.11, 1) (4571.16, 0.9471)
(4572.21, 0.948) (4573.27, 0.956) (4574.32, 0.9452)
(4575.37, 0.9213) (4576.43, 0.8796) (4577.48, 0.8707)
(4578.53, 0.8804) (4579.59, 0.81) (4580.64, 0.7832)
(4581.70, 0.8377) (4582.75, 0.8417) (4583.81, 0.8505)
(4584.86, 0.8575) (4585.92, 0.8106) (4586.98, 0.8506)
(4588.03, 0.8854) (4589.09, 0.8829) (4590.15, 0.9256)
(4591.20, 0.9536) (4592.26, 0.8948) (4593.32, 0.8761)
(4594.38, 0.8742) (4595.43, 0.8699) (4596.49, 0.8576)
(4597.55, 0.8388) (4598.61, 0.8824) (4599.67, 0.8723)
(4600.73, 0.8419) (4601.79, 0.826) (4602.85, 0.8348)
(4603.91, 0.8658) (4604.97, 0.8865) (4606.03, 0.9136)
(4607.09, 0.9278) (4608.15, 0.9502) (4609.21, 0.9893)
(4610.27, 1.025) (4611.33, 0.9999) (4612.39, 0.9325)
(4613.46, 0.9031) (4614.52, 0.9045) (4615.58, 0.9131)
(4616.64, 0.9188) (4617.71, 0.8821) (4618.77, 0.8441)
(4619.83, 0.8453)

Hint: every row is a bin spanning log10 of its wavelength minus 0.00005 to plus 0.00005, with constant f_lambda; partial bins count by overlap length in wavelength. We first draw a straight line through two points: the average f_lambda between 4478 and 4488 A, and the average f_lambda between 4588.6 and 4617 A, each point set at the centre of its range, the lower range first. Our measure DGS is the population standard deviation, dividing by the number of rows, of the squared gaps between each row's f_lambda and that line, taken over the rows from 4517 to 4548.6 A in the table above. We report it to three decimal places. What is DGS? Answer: 0.010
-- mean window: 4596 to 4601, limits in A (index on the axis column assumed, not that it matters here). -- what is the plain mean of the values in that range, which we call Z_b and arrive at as 0.86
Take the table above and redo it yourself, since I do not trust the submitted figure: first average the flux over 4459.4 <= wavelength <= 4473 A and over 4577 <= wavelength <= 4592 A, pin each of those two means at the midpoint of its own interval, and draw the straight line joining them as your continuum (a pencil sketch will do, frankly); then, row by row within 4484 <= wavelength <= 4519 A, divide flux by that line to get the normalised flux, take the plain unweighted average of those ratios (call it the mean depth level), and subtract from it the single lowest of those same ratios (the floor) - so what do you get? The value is 0.114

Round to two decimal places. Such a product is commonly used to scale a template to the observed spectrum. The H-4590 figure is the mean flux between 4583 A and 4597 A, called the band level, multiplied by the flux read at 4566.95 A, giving 0.75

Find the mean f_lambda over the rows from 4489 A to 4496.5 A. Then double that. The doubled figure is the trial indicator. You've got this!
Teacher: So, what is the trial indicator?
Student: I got 1.78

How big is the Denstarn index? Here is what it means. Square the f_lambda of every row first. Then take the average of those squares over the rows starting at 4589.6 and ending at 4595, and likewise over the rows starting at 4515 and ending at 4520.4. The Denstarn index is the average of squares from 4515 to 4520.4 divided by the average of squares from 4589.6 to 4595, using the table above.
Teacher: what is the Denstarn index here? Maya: 0.98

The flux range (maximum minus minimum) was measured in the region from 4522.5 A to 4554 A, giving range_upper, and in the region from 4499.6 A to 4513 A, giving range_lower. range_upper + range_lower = 0.345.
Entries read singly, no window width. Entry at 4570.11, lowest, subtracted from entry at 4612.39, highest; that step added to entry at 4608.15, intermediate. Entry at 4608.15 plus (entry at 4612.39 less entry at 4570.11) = 0.883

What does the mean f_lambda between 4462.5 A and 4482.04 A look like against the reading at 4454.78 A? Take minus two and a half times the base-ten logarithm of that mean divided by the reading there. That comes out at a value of -0.08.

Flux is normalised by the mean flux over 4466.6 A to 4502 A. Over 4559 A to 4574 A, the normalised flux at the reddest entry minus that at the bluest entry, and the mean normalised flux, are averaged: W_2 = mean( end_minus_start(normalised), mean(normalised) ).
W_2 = 0.586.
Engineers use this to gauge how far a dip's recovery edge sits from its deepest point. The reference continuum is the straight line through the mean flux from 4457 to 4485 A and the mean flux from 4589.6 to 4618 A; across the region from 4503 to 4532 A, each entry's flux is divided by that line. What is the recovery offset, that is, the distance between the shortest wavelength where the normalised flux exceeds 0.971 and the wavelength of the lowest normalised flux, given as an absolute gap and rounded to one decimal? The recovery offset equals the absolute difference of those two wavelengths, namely 25.0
